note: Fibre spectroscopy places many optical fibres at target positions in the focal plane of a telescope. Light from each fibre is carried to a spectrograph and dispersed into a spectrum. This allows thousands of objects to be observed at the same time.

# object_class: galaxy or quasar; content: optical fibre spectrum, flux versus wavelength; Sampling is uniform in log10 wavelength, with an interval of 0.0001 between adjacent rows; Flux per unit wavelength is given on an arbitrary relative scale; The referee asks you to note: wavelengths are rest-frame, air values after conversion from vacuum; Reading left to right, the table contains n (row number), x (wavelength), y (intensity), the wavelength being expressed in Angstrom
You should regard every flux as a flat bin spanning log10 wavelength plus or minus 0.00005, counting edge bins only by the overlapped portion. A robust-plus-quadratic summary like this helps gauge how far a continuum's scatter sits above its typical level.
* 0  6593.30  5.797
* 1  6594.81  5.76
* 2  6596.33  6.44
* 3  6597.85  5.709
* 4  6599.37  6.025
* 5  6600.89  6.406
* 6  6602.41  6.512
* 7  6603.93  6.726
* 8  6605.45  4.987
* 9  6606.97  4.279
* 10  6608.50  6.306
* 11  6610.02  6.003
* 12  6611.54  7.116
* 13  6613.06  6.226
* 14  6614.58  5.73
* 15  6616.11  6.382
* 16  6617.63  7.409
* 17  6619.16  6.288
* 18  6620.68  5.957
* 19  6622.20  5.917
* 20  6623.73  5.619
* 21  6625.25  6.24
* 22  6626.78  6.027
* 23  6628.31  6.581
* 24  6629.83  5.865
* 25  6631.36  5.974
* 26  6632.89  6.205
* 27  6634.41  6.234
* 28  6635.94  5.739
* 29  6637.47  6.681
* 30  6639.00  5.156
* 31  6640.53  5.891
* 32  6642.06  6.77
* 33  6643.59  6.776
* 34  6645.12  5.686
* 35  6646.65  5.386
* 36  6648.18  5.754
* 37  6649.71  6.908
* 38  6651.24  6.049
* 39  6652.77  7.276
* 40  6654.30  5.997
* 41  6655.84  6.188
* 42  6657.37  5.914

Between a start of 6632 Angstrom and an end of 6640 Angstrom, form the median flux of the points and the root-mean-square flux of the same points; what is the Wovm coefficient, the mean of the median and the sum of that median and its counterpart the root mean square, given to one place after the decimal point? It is 9.2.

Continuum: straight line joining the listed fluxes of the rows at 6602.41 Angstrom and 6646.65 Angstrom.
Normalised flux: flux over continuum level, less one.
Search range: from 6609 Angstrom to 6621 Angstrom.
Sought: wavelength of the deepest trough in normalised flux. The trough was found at 6614.58 Angstrom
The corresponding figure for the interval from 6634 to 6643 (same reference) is 6639.00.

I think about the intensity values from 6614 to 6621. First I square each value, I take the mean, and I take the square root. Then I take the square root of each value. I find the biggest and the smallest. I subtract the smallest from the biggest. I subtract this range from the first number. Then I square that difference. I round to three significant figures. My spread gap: 36.6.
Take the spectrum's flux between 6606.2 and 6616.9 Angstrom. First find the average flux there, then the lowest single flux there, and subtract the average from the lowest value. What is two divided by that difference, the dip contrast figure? -1.2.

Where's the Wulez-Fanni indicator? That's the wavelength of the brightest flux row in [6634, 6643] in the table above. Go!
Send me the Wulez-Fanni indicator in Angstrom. 6642.06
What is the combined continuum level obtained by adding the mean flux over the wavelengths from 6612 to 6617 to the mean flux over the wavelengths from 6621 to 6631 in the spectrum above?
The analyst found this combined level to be 12.2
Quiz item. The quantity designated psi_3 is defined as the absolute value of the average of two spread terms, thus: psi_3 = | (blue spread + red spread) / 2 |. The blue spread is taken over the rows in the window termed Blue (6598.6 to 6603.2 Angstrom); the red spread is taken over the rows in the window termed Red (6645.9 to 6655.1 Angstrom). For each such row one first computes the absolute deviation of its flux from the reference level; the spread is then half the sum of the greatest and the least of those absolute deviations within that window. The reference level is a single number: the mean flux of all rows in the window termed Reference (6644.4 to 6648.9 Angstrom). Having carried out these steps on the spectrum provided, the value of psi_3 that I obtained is 0.78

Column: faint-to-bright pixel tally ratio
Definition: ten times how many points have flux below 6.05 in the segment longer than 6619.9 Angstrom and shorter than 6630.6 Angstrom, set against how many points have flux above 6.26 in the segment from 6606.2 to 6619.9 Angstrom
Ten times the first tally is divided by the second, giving 10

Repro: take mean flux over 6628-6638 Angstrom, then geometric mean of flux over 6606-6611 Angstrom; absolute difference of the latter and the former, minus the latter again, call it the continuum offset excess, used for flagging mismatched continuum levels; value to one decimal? -4.7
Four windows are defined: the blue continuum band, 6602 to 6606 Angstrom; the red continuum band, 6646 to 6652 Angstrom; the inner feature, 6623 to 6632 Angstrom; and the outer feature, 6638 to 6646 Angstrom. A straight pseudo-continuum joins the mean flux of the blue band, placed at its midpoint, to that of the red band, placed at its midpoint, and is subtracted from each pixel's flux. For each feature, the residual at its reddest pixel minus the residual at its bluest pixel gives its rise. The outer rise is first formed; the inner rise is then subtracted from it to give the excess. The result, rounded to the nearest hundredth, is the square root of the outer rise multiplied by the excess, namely 0.31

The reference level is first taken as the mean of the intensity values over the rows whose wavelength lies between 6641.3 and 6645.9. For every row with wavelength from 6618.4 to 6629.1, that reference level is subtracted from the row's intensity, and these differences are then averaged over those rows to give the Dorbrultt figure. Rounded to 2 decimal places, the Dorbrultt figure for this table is -0.32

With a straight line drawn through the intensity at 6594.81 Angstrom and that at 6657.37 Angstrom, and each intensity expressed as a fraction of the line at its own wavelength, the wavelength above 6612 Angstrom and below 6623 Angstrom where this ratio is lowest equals 6614.58 Angstrom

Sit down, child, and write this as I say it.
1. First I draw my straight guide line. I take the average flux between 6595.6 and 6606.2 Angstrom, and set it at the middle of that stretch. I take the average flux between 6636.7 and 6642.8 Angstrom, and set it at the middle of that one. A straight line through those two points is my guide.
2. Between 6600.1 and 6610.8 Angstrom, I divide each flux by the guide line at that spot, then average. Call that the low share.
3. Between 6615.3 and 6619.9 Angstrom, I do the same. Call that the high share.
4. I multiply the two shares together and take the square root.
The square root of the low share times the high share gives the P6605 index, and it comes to 1.03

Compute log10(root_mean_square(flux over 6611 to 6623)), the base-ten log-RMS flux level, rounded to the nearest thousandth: 0.806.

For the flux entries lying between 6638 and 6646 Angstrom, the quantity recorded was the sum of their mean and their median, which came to 11.95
